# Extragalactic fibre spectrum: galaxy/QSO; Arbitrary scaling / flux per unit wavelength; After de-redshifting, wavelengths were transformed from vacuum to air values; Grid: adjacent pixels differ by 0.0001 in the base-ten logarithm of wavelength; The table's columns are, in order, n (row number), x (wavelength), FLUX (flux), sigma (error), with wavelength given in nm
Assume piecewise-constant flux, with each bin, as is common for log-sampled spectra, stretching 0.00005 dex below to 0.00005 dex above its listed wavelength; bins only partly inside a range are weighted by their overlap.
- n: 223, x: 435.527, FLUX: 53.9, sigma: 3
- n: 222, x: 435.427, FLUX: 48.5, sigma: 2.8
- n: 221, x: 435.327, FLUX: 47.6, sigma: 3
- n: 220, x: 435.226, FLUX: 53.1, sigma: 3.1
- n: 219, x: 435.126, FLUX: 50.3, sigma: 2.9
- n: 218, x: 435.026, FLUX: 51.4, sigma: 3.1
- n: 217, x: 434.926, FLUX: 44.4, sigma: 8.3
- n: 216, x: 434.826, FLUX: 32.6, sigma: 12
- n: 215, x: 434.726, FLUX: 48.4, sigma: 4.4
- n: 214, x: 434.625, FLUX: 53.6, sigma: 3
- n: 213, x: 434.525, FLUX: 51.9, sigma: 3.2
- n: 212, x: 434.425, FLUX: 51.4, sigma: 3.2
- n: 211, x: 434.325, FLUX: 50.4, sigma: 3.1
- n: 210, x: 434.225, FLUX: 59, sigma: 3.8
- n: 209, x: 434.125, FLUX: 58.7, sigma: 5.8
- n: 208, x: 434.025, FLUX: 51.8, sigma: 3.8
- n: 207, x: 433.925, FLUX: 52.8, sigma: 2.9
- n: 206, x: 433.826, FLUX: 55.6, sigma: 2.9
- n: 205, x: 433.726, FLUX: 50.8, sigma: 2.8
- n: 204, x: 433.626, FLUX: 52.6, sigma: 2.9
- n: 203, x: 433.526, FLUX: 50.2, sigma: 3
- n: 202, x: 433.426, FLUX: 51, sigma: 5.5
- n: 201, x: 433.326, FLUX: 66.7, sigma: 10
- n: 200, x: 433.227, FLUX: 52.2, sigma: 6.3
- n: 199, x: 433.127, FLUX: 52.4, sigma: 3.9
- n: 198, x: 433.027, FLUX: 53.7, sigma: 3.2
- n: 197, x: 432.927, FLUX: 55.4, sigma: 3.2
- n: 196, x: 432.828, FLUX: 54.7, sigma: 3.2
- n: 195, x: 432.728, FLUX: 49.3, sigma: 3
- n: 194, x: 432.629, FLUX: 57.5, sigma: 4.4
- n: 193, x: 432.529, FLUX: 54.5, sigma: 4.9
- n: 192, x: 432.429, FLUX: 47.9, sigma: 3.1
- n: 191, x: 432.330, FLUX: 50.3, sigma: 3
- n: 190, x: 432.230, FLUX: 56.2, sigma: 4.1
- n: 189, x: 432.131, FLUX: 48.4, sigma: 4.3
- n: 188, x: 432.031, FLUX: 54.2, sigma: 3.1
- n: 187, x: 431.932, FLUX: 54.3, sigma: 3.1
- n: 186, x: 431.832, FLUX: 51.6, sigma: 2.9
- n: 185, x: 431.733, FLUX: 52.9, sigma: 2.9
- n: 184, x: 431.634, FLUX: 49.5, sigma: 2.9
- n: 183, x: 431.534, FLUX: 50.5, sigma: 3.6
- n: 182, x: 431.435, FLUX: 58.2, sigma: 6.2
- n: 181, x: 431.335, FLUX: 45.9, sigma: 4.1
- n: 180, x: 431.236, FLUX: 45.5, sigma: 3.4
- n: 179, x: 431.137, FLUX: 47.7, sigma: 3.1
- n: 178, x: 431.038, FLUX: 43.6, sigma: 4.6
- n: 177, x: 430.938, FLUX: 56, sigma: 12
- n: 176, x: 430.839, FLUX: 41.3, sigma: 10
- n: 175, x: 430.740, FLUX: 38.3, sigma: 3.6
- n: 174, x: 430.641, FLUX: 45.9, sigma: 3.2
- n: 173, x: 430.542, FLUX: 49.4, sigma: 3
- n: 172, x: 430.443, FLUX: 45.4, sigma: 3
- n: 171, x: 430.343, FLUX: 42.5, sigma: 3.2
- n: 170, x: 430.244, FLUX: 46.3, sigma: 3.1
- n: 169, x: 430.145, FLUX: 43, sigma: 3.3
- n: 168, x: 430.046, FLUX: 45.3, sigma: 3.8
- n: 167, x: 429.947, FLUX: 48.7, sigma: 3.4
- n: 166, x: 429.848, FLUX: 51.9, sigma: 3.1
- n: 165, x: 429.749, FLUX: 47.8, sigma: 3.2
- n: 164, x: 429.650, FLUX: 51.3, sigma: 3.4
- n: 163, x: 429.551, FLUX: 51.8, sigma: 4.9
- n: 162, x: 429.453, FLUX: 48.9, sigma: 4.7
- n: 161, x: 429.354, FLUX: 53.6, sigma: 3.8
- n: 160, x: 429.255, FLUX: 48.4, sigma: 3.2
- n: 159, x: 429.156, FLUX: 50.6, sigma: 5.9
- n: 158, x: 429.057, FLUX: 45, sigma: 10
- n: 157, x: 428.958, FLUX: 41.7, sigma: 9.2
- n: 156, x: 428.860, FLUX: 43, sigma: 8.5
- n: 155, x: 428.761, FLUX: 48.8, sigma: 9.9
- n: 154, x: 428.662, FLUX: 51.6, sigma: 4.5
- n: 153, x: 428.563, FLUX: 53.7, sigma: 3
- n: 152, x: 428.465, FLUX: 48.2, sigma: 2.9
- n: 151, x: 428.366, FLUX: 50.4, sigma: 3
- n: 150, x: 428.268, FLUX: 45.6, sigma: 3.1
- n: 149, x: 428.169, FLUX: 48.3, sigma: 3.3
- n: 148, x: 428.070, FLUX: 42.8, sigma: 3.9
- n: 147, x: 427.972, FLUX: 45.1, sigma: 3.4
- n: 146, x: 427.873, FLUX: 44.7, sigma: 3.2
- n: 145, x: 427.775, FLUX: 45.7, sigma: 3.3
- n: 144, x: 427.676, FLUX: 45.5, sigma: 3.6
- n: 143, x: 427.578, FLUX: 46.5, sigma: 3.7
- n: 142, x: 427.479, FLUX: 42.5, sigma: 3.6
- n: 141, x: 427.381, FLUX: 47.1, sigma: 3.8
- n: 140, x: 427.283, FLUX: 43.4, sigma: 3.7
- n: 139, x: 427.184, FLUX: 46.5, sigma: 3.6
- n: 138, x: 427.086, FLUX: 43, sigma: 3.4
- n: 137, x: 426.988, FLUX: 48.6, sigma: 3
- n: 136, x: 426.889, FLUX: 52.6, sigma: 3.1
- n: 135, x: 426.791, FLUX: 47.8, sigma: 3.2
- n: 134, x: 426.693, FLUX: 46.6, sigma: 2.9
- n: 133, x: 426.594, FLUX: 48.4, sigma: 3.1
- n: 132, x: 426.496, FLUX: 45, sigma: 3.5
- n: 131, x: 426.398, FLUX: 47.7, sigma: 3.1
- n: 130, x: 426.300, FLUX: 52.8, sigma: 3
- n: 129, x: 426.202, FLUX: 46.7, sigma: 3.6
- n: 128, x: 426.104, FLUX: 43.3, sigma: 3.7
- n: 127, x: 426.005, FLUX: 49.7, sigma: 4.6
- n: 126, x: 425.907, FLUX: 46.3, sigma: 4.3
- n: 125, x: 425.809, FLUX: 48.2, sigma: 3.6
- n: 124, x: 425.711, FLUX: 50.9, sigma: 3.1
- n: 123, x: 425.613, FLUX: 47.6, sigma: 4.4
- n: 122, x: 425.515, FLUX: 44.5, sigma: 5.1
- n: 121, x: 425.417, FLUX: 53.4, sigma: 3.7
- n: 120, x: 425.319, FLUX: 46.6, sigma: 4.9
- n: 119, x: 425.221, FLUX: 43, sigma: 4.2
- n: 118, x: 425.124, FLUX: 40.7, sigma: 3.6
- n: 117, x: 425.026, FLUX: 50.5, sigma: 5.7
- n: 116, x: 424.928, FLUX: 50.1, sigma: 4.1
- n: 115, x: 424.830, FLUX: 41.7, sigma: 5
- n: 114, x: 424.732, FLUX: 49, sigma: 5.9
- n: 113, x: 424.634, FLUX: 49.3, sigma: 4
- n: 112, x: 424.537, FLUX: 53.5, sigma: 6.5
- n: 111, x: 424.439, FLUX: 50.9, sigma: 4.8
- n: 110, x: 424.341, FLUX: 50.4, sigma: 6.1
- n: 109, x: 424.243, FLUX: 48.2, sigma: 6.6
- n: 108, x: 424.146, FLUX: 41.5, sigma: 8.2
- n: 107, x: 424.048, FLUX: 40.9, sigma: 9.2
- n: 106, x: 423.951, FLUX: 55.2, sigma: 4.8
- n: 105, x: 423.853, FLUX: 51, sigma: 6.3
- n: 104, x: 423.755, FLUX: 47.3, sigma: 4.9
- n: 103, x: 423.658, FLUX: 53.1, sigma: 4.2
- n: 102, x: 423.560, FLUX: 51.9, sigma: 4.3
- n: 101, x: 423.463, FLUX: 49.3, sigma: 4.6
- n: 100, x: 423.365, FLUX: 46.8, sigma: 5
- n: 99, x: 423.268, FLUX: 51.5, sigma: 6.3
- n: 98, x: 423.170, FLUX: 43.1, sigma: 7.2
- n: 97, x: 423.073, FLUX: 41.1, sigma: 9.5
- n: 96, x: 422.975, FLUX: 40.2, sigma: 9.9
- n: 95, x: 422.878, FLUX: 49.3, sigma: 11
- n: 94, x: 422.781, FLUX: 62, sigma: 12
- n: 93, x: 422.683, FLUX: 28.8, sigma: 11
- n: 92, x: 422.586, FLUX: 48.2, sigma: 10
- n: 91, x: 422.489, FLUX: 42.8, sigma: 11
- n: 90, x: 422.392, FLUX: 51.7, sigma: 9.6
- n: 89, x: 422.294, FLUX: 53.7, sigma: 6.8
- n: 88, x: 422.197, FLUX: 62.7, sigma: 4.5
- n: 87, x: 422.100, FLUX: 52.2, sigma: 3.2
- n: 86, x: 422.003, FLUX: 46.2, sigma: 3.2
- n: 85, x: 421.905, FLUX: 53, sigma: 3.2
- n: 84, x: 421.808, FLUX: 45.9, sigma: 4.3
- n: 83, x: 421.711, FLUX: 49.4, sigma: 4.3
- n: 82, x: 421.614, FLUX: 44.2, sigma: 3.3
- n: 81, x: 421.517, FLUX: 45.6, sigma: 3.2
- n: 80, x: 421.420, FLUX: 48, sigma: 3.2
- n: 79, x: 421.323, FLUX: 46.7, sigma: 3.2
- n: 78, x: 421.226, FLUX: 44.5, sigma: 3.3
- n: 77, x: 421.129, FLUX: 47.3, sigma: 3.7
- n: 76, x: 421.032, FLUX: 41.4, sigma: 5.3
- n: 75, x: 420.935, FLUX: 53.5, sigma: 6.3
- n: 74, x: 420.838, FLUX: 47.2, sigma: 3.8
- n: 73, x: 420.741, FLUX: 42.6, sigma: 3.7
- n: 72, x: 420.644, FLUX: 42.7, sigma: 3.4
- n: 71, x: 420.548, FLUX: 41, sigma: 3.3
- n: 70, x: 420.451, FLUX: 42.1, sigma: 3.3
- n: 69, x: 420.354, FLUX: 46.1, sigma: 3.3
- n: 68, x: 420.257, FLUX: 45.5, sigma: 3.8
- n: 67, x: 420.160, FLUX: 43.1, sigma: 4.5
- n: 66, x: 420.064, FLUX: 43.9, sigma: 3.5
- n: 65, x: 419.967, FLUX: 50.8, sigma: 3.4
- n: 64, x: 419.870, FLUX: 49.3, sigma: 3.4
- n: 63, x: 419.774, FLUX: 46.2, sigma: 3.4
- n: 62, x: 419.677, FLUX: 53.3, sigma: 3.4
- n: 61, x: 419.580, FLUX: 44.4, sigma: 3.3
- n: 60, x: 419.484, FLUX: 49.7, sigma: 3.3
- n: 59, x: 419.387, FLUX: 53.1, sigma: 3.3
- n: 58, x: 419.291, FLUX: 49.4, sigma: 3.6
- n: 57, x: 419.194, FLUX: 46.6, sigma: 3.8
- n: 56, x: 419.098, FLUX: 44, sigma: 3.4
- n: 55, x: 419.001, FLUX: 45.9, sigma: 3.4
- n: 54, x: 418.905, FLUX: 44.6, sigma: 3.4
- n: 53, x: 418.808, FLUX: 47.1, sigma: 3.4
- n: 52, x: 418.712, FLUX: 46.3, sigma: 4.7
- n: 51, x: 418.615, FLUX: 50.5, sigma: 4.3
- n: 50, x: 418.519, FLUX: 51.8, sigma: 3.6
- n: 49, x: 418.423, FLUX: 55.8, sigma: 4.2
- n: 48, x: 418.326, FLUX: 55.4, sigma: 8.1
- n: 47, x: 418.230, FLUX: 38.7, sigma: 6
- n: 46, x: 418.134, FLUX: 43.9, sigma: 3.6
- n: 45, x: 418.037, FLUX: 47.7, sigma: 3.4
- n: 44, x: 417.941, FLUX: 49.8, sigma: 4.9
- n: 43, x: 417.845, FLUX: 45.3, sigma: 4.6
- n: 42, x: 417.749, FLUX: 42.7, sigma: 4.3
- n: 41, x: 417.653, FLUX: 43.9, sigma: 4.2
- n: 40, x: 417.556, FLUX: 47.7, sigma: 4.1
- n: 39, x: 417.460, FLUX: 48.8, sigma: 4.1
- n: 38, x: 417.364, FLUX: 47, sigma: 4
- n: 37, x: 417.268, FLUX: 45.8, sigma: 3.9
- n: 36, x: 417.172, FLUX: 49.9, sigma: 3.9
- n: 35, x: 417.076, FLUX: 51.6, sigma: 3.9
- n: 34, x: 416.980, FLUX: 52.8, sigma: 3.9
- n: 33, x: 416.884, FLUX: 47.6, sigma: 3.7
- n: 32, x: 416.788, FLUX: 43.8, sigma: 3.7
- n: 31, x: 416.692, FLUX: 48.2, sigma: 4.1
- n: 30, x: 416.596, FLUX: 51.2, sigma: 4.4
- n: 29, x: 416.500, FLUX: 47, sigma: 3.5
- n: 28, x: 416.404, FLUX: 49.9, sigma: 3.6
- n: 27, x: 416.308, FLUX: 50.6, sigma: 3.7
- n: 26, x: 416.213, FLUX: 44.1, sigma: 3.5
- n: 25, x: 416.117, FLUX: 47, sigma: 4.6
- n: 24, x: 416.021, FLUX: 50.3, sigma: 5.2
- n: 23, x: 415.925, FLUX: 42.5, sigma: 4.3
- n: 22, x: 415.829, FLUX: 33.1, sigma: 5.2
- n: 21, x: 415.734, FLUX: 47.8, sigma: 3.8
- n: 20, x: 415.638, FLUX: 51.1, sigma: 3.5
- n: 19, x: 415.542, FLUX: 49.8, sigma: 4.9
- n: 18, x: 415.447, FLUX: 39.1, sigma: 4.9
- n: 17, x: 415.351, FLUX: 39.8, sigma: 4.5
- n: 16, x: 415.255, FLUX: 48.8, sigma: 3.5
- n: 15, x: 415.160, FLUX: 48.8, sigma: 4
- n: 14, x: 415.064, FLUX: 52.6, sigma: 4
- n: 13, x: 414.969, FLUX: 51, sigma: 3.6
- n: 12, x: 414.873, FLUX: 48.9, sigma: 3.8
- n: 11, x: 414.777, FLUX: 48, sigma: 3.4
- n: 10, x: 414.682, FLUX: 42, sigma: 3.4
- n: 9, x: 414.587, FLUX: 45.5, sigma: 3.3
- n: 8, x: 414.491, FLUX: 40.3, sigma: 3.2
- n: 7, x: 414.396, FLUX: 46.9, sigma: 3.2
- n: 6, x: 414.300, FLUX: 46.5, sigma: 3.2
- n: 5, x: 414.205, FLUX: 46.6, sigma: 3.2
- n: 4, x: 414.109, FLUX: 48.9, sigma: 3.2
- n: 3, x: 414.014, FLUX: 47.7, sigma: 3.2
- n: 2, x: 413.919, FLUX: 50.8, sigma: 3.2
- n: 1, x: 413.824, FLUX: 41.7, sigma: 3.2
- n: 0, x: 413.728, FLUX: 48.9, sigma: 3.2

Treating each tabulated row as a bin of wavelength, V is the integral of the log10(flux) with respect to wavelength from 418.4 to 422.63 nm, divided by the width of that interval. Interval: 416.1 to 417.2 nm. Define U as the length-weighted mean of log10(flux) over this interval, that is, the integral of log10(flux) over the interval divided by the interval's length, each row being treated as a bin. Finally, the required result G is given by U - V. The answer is 0.010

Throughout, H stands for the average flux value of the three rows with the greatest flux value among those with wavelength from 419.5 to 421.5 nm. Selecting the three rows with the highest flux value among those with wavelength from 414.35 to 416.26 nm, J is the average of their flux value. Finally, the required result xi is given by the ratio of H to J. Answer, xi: 1.02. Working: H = 53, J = 52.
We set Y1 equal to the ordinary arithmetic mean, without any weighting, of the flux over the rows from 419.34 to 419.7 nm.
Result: 50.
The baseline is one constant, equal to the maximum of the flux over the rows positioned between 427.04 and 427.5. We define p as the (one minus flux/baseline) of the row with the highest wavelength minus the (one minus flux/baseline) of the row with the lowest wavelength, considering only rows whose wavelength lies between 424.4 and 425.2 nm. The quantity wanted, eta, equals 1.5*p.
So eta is 0.3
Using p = 0.22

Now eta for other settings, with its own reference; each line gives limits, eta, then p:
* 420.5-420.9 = -0.2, -0.13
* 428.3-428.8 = 0.1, 0.03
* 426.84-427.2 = 0.2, 0.13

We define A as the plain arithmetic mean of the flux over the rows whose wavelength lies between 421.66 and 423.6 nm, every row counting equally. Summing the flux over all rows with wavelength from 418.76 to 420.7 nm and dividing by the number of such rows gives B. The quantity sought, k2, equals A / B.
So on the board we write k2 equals 1.04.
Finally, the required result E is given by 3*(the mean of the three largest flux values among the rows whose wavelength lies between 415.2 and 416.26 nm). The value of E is 151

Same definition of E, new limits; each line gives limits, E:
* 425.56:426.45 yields 153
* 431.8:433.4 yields 180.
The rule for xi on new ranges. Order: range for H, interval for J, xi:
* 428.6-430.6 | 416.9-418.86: 0.96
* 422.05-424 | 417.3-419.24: 1.10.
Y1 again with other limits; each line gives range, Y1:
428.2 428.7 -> 50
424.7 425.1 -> 48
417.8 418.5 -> 48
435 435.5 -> 50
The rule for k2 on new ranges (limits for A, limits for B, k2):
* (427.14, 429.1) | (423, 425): 0.96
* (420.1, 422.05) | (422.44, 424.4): 0.97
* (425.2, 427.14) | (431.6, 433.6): 0.90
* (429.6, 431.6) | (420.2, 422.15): 1.02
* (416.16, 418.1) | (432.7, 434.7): 0.89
